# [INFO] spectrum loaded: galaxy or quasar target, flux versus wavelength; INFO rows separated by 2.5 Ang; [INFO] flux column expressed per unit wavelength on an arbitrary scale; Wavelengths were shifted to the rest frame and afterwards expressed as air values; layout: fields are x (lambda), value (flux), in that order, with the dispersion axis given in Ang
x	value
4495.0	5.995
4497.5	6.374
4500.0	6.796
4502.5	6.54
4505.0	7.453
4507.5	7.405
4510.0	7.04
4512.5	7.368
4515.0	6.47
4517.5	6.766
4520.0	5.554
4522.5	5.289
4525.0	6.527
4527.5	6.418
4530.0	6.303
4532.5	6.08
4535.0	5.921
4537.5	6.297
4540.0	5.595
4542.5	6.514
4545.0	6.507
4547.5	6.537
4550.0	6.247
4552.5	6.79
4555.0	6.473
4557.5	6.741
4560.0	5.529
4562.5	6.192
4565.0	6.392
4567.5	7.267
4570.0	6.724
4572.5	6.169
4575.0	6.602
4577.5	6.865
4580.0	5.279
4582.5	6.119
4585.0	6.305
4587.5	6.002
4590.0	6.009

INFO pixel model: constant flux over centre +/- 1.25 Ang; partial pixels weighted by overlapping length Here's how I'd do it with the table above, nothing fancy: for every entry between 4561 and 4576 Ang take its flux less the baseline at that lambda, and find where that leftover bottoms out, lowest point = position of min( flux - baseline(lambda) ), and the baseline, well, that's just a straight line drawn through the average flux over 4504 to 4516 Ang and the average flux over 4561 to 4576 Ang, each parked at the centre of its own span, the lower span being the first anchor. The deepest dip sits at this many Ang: 4562.5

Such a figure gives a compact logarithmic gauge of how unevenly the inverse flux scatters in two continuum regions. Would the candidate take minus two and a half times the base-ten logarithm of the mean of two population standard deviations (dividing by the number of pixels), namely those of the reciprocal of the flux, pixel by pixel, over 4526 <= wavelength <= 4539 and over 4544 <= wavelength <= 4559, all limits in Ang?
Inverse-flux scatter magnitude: 5.9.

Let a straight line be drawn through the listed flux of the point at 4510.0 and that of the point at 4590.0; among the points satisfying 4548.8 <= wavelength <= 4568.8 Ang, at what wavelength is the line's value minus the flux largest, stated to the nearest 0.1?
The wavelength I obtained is 4560.0 Ang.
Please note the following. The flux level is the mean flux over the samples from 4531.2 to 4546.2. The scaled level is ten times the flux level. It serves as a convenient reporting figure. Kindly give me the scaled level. 61.5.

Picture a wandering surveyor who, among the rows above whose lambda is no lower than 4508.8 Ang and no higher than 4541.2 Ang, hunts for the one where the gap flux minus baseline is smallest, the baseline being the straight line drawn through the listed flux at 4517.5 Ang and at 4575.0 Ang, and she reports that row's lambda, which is 4522.5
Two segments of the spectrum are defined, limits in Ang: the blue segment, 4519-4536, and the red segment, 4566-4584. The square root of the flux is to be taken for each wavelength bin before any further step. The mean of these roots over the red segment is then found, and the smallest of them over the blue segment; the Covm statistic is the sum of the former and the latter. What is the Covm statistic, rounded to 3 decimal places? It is 4.833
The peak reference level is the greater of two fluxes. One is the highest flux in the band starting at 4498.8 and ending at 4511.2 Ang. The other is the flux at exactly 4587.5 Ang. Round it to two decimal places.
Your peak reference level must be 7.45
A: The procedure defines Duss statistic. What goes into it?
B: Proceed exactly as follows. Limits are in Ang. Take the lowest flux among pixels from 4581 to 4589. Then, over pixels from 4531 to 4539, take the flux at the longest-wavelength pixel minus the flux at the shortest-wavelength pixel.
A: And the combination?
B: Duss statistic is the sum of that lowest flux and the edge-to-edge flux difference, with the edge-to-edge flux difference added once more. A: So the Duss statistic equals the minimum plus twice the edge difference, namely 6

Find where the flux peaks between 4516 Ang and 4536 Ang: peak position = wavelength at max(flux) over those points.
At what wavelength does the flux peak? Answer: 4517.5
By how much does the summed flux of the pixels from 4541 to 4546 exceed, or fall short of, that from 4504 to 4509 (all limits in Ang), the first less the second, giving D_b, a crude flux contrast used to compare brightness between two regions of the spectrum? -1.8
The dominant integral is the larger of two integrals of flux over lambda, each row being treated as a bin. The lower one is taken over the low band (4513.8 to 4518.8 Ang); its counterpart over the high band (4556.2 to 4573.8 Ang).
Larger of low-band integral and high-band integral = 113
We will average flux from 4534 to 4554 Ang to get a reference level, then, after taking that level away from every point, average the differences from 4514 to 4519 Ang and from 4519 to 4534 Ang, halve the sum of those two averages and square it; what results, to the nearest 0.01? 0.00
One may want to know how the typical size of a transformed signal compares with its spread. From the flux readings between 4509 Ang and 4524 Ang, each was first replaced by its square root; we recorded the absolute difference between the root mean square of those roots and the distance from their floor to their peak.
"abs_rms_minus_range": 2.1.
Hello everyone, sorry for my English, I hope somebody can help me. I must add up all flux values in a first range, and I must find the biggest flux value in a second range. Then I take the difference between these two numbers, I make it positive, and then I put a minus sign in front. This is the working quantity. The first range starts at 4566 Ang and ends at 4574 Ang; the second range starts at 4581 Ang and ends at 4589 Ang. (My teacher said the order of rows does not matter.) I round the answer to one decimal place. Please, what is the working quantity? -13.9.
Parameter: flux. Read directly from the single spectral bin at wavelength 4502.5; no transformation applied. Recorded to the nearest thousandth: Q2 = 6.540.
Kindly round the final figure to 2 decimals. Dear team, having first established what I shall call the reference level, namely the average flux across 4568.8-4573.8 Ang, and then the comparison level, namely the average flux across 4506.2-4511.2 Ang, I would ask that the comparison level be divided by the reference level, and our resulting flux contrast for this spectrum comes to 1.12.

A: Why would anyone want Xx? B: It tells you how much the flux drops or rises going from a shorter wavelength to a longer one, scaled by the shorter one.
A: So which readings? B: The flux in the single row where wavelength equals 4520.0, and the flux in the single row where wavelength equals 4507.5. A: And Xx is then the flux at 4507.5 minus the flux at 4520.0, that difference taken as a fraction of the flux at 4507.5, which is 0.25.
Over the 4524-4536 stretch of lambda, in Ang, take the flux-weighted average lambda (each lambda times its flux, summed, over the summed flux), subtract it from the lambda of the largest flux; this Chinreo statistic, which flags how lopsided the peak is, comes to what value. -4.9 Ang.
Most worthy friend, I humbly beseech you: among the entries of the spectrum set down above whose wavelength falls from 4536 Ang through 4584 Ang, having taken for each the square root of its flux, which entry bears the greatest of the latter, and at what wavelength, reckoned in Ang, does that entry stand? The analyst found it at 4567.5 Ang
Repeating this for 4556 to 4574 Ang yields 4567.5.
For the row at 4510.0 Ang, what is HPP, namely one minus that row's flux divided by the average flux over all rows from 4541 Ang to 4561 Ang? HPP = -0.10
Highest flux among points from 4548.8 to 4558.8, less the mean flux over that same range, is 0.23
